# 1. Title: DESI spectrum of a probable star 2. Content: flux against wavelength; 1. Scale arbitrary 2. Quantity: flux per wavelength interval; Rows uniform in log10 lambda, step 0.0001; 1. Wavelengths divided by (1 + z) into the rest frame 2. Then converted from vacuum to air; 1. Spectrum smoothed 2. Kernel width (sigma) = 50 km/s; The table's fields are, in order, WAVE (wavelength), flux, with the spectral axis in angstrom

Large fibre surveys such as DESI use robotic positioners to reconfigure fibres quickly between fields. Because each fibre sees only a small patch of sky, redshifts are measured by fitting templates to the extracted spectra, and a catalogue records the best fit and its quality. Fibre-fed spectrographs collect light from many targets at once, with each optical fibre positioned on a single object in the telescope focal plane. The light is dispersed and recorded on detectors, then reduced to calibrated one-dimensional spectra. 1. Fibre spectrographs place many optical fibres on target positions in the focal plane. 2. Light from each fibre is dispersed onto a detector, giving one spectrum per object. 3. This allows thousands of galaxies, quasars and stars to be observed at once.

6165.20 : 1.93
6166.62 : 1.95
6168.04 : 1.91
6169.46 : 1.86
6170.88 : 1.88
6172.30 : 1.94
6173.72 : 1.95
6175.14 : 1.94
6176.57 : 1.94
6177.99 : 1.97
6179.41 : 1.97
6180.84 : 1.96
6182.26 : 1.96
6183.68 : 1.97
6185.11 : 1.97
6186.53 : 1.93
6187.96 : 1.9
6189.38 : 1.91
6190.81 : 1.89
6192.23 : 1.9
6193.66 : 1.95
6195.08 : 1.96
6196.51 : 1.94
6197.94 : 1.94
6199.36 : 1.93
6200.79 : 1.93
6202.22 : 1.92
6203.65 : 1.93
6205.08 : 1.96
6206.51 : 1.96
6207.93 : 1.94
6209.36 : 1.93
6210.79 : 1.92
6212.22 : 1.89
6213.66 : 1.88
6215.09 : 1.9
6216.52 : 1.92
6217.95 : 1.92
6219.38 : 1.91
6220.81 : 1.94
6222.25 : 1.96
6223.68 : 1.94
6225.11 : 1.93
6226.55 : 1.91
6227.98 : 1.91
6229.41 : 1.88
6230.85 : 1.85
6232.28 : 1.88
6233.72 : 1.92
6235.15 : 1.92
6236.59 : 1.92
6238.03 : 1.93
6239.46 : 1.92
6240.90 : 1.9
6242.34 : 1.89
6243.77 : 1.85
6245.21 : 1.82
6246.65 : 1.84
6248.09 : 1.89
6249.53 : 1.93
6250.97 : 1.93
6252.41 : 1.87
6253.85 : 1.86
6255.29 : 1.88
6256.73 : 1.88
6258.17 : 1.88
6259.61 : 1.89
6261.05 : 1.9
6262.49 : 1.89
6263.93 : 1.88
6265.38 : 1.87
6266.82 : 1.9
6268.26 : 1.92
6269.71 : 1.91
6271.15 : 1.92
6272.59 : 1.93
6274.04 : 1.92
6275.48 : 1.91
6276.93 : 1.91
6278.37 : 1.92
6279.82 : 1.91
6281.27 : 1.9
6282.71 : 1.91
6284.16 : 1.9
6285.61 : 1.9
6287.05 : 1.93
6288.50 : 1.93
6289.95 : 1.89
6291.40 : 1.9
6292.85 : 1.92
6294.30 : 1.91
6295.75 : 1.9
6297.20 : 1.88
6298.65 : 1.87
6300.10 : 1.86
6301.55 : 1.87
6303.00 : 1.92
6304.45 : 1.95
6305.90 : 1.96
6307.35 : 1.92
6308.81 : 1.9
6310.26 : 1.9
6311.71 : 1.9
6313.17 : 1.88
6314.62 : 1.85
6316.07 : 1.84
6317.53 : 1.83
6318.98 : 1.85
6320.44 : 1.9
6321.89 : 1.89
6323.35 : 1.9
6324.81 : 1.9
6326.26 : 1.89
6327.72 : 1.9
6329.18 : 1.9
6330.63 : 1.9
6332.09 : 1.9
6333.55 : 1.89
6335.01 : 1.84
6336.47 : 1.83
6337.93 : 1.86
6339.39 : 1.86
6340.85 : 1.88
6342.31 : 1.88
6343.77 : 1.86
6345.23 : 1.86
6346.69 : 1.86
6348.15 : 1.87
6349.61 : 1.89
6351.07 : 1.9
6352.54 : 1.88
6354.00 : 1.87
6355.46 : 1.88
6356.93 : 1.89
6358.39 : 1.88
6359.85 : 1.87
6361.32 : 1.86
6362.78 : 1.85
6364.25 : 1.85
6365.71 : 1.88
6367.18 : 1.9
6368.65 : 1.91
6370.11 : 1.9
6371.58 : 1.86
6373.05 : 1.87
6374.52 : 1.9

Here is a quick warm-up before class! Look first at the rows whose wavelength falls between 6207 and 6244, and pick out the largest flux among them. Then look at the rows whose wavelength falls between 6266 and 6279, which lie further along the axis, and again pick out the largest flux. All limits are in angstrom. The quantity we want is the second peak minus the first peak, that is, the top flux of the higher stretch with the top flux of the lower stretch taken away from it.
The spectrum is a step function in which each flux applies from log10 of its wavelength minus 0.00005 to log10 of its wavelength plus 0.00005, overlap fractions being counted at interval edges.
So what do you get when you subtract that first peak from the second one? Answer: -0.030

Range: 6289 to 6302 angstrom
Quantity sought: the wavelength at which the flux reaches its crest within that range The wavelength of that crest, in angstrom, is 6292.85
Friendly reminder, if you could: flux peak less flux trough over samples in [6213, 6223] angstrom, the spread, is 0.08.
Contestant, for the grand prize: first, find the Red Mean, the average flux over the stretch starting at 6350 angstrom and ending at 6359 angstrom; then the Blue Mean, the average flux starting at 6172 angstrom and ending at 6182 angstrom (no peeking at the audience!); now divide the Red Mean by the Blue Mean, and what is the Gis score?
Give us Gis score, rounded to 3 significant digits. 0.964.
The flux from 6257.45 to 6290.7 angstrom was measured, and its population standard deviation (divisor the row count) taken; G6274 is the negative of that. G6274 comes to -0.016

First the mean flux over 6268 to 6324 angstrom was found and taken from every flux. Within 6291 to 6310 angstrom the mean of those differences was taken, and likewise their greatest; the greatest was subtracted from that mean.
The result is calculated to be -0.0554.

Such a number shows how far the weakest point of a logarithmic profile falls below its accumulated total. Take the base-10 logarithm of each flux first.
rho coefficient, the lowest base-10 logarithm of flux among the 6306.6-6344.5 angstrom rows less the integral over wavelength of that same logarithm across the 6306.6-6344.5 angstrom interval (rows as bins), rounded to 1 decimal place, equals -10.1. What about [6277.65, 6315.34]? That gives -10.3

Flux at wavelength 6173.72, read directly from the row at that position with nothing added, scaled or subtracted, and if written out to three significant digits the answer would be 1.95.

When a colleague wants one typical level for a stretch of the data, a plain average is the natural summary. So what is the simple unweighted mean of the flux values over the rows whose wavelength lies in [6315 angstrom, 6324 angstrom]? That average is 1.87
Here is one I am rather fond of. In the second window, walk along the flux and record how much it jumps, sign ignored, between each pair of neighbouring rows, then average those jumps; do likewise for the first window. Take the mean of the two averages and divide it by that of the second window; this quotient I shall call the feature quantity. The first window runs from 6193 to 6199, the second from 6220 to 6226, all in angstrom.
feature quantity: 0.8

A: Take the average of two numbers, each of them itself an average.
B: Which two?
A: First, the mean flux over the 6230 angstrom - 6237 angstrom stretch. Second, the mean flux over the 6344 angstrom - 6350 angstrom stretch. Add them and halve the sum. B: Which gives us 1.88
